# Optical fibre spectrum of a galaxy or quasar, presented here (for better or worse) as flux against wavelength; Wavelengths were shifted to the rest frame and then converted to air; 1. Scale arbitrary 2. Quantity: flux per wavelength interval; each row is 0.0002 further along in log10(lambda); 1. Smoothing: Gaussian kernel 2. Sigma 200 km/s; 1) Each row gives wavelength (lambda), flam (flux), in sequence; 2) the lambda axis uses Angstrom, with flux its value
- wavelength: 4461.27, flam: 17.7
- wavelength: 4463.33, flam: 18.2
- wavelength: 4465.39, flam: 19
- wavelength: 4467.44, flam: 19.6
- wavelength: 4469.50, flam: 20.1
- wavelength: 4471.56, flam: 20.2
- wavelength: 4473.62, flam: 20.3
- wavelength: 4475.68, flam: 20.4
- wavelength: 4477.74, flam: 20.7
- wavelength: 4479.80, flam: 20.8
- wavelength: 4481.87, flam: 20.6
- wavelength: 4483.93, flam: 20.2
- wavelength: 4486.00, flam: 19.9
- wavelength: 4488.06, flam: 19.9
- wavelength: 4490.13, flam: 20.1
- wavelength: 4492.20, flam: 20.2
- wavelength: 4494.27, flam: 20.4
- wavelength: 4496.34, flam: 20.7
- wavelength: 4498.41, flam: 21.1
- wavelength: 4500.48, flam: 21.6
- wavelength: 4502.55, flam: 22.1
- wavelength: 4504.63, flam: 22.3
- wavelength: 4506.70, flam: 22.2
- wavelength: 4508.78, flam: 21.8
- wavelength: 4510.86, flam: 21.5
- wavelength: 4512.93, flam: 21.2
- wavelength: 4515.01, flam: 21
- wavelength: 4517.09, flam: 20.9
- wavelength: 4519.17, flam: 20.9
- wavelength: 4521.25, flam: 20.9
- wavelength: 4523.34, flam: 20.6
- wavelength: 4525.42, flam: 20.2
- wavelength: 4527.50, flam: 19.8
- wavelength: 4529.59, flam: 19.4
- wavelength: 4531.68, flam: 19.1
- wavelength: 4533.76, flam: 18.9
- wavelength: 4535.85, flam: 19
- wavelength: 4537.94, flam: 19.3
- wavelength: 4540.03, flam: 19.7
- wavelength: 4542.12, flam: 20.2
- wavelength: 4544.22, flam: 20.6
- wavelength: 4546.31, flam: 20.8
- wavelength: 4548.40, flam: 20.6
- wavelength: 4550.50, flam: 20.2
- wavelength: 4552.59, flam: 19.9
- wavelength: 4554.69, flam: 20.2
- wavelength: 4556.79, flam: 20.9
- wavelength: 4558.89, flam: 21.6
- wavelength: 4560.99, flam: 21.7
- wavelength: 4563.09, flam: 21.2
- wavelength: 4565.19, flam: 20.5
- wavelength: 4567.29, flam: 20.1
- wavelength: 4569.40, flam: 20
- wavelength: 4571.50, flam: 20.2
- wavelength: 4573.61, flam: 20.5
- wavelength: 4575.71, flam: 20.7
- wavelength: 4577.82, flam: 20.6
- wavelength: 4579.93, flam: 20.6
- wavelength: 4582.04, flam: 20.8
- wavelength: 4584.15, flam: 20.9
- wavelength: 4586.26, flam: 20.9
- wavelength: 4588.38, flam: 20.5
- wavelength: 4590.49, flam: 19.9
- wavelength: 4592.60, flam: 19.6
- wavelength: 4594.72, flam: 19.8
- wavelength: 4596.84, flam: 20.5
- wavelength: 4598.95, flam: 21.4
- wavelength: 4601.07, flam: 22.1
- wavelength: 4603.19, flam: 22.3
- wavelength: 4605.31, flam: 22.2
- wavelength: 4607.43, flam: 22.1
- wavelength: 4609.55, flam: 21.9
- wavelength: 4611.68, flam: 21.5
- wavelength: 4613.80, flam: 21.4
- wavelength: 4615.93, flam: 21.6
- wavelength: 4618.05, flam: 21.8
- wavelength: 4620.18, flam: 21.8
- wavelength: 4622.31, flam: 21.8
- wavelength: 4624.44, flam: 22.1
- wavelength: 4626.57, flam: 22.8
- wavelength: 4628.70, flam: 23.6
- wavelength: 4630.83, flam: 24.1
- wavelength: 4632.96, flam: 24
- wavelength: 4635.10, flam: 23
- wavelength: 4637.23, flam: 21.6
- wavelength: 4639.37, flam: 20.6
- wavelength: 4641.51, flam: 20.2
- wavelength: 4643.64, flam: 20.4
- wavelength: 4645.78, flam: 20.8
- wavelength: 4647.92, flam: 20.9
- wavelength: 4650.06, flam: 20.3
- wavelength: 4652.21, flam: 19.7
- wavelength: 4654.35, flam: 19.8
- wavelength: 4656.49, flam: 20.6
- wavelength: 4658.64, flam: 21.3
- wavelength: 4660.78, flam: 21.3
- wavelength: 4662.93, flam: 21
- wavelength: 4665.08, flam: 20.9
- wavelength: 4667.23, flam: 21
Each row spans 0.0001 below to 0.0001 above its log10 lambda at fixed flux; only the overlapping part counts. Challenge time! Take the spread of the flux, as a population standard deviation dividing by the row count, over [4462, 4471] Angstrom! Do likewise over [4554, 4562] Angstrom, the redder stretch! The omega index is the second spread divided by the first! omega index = 1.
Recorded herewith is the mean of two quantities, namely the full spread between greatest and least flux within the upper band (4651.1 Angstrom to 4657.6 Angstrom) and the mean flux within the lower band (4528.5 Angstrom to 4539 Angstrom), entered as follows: 10.0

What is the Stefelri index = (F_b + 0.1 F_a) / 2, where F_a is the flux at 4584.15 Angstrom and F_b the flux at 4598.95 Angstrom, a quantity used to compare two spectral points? 11.7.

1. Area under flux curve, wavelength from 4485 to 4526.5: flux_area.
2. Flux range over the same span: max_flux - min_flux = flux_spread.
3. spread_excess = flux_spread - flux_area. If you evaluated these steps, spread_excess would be -868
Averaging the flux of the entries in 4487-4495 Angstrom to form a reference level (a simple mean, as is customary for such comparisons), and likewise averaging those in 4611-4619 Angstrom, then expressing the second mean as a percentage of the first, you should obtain 107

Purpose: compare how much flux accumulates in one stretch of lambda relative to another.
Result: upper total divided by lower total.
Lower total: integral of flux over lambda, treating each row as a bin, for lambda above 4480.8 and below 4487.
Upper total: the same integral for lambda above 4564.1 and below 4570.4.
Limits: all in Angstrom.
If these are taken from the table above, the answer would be 1.02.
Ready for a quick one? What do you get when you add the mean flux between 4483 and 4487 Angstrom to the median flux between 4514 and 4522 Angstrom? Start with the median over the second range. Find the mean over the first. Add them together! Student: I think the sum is 40.9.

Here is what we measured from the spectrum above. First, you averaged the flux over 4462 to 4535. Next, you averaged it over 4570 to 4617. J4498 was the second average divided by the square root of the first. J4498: 4.64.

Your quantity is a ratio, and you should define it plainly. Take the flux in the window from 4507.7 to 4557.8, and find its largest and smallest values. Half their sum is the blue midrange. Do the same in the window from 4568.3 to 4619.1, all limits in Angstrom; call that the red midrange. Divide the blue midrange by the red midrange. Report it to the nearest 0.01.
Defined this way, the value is 0.97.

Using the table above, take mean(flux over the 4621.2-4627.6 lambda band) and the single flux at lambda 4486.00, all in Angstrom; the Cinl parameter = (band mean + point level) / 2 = 21.1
